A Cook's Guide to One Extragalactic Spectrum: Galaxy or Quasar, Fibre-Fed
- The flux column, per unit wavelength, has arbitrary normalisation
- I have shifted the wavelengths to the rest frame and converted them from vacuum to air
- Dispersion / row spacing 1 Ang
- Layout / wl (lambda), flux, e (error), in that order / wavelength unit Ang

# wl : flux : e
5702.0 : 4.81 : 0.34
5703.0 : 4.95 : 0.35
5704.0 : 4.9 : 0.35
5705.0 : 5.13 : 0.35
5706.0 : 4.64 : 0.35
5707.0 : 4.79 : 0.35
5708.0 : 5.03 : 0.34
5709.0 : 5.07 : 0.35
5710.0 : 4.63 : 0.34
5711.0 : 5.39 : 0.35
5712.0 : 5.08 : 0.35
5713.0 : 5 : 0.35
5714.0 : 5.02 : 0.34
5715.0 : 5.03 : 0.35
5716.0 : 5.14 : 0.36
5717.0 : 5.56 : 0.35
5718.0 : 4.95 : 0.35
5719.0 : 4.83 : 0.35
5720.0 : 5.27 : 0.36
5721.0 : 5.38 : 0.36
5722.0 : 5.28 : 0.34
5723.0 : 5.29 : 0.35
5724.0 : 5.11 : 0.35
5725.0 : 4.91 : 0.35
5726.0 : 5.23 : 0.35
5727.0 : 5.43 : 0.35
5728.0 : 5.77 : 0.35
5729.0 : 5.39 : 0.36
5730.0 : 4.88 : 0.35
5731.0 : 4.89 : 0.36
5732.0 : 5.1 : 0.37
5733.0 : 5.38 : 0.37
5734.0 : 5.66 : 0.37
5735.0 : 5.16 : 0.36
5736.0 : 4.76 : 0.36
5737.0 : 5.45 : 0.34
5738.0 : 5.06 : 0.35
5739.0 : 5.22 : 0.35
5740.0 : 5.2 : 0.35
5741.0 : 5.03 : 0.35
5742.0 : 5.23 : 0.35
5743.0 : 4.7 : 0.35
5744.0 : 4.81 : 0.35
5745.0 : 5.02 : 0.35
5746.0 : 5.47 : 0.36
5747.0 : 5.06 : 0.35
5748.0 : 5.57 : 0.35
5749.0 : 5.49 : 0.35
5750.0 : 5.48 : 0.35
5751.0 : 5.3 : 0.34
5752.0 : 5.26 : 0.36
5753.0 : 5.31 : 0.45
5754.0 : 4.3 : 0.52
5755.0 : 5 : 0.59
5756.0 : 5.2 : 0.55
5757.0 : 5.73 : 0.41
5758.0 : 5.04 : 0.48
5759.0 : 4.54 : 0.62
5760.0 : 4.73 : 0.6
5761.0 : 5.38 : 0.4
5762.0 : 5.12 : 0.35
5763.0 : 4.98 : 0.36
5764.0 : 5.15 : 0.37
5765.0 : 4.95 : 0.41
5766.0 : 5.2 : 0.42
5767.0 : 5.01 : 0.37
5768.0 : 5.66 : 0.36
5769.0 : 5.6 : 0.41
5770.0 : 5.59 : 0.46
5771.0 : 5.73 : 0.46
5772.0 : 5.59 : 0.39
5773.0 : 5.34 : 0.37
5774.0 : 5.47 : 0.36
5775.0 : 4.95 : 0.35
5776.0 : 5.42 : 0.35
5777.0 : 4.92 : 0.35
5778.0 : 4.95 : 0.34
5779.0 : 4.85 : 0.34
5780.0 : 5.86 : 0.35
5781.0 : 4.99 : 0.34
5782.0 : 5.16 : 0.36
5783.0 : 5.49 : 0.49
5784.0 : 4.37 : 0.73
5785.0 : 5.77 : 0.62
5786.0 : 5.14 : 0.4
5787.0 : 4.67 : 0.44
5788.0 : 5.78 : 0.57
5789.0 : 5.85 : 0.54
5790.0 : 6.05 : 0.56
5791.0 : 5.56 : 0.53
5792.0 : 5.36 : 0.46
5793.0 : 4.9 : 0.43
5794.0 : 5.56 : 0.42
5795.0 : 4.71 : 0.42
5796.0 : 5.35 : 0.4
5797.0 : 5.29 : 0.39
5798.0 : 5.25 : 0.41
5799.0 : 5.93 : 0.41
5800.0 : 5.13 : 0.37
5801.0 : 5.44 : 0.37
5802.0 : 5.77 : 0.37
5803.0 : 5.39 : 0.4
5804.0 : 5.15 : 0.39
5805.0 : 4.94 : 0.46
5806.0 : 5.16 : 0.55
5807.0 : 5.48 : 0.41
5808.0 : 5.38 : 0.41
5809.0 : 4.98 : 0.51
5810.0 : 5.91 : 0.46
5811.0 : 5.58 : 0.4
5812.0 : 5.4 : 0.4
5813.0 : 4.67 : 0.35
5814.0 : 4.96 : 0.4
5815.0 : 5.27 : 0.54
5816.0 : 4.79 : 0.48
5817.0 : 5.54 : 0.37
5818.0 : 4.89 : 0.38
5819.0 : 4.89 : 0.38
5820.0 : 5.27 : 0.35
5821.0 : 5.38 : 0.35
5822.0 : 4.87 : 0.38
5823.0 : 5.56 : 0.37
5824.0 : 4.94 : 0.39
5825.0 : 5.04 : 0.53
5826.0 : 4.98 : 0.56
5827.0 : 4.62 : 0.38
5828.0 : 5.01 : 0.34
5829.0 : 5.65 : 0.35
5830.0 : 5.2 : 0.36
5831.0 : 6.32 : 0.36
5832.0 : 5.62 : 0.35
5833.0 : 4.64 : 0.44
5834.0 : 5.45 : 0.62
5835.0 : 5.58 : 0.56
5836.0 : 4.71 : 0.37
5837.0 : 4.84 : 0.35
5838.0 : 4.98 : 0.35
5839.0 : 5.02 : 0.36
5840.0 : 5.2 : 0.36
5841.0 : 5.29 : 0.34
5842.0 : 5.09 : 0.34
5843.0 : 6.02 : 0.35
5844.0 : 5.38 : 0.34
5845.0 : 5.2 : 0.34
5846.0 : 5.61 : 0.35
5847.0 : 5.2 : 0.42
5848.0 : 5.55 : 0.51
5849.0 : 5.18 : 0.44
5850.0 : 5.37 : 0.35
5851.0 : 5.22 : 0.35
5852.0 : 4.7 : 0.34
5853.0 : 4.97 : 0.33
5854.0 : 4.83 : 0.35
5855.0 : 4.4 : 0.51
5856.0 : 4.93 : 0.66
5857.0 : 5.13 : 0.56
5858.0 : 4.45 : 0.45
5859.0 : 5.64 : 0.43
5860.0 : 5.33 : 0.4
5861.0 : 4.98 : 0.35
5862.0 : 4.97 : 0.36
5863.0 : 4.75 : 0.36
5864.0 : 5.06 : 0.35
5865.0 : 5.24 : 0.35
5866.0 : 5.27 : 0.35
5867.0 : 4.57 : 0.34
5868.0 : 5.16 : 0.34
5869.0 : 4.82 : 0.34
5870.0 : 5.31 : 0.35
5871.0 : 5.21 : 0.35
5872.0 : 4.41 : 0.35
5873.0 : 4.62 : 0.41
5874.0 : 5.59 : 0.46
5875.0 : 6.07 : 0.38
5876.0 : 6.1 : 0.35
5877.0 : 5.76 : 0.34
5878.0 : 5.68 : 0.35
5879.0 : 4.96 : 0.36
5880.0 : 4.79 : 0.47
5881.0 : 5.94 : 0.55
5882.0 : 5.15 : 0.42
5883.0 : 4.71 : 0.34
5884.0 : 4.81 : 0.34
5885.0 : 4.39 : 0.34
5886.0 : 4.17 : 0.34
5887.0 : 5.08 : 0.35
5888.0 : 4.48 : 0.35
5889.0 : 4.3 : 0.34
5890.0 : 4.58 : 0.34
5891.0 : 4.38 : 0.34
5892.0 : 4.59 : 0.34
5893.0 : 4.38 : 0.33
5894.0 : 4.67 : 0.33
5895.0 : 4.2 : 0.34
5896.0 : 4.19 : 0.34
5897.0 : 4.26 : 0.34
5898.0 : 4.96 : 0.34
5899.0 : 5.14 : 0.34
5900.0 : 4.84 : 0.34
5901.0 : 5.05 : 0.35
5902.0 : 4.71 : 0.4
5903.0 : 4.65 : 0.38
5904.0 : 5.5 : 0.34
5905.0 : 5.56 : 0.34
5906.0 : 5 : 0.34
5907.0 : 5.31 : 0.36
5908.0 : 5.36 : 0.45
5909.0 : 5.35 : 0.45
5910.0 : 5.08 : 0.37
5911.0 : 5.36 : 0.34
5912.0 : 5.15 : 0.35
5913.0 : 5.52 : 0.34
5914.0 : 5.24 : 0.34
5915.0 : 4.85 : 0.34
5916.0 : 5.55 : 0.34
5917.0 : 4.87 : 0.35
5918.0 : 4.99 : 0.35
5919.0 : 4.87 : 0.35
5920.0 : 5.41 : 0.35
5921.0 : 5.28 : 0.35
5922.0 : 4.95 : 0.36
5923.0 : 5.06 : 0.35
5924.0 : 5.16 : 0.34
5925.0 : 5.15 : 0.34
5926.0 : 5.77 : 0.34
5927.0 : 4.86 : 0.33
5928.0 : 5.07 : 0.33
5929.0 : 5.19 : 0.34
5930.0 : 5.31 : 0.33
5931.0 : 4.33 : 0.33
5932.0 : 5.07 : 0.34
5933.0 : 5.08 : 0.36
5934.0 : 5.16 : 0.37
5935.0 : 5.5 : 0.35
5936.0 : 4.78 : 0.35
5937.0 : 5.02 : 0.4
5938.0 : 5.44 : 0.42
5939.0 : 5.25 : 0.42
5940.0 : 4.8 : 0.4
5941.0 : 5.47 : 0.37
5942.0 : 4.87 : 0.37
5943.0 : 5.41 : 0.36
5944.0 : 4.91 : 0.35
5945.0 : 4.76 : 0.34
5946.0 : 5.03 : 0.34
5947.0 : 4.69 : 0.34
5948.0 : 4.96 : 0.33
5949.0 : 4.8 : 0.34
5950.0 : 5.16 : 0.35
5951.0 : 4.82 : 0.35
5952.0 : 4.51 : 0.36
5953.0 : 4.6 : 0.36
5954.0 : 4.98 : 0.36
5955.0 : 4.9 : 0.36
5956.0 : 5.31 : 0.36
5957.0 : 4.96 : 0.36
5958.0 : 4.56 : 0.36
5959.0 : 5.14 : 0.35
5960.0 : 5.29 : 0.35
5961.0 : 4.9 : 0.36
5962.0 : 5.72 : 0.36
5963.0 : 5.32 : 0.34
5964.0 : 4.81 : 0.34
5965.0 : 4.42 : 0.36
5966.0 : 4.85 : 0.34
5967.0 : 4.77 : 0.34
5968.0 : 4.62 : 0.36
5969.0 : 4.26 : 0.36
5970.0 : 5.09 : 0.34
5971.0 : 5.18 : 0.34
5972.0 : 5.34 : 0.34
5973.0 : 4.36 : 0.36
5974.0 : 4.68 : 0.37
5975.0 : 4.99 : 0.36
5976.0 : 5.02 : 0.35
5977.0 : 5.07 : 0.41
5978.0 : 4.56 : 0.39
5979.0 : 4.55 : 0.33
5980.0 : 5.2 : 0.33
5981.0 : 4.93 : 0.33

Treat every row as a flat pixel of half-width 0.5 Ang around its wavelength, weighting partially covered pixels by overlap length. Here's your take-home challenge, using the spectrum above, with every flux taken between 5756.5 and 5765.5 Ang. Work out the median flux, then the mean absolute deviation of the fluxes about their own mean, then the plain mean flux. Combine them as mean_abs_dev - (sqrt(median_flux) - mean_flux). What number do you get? 3.07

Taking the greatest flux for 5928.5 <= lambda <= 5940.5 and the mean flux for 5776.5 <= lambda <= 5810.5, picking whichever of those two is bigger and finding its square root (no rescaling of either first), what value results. 2.345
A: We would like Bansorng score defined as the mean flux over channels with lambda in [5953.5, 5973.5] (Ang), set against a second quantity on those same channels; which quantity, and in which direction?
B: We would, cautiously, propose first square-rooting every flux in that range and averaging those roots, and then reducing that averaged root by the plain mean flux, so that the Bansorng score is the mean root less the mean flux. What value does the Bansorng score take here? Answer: -2.72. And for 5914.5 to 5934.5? -2.84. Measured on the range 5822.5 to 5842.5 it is -2.91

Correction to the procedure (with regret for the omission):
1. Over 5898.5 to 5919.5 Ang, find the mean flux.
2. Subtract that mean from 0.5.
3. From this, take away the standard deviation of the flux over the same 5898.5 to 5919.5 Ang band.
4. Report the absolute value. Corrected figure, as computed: 4.92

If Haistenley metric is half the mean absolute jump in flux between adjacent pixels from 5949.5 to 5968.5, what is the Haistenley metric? 0.17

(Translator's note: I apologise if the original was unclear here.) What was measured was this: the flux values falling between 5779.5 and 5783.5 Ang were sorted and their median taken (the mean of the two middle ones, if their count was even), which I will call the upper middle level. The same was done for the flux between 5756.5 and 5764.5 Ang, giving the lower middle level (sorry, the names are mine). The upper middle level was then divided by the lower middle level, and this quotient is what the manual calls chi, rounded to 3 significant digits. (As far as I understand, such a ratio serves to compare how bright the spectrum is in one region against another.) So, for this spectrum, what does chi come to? 1.05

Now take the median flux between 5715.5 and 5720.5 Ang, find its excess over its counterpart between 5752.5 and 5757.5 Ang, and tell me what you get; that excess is -0.1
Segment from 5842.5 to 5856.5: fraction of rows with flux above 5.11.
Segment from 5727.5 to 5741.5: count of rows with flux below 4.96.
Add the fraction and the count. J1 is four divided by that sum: 1.1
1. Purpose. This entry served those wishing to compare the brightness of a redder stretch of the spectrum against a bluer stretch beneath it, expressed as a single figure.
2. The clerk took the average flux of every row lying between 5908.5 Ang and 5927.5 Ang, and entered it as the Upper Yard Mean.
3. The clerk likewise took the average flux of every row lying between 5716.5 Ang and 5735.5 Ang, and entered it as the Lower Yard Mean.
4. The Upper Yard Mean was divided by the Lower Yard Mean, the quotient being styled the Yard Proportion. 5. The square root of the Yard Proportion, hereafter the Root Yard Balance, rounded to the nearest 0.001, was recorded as 0.995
